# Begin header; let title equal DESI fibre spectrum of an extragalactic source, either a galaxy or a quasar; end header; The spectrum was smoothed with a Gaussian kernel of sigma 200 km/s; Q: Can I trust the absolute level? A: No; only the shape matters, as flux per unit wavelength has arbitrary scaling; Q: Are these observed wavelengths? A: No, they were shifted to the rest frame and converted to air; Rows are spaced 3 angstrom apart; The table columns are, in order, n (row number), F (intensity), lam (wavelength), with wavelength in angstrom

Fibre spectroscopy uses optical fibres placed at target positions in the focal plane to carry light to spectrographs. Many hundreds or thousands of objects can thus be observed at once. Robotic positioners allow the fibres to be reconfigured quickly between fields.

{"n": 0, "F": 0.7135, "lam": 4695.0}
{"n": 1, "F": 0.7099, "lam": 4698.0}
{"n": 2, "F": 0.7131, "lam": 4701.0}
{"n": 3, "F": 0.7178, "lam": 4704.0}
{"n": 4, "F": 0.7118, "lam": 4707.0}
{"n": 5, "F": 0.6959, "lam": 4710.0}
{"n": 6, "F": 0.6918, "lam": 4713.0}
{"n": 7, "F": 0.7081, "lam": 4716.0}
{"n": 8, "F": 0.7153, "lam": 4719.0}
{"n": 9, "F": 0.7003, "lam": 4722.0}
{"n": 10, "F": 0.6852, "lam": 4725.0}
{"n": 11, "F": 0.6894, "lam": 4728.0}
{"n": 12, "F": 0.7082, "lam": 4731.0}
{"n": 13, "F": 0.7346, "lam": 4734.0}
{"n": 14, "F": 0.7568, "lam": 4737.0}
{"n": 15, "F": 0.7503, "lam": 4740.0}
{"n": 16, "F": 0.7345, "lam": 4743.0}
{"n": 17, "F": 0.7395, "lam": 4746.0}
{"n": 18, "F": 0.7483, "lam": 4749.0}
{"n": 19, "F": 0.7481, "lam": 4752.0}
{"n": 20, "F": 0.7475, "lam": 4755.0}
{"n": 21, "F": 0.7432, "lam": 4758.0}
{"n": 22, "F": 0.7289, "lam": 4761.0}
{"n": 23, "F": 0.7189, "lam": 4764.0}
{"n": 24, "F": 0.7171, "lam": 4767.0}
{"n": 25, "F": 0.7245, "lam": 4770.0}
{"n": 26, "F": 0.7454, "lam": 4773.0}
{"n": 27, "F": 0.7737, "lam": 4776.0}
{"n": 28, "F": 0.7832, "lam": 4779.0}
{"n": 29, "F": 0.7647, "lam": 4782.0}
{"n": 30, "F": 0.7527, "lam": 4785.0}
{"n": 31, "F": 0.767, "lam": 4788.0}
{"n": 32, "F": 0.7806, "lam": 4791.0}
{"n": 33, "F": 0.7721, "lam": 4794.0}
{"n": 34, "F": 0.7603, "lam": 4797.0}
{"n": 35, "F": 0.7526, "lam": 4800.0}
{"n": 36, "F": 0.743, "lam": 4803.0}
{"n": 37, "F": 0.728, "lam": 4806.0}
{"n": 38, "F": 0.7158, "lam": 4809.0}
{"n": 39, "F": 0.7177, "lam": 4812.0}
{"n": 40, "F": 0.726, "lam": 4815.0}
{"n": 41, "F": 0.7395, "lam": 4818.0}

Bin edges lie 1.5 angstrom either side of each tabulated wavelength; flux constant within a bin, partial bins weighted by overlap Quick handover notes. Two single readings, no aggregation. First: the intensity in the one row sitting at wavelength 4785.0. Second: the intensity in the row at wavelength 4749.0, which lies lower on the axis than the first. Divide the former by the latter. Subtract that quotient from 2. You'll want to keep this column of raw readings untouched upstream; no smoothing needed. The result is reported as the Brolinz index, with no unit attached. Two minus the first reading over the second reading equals 0.99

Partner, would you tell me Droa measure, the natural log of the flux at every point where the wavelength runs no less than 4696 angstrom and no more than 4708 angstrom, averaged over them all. -0.338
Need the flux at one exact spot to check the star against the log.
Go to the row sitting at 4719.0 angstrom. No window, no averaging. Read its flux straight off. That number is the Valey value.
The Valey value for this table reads 0.7153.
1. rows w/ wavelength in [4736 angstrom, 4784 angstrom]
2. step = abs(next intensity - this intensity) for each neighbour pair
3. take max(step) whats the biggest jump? 0.028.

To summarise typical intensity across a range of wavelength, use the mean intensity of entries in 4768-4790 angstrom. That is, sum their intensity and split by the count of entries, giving 0.76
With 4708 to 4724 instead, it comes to 0.70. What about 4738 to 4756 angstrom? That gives 0.74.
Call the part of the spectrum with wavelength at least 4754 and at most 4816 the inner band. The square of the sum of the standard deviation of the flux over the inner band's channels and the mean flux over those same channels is 0.59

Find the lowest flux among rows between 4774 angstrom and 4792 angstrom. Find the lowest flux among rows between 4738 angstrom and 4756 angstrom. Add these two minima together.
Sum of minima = 1.49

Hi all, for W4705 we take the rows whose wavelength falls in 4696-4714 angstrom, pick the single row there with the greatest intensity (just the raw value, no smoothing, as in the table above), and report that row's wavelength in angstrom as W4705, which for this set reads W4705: 4704.0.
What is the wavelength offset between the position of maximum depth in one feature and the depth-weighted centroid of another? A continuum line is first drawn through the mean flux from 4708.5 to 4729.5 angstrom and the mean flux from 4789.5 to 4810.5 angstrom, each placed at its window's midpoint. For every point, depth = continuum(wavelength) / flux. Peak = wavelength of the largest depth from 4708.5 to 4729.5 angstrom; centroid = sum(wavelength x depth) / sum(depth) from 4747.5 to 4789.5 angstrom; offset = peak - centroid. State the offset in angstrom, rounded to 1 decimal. -43.5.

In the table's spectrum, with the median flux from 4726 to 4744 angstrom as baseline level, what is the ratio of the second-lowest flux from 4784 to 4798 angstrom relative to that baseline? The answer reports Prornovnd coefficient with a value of 1.04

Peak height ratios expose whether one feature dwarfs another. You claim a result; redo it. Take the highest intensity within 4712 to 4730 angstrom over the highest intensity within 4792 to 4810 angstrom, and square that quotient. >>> 0.86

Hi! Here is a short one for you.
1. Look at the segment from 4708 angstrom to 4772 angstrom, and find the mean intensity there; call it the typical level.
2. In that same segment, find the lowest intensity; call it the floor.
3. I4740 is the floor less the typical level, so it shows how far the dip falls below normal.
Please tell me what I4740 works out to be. -0.0380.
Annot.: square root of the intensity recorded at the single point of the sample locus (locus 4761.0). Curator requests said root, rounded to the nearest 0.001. 0.854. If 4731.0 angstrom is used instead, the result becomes 0.842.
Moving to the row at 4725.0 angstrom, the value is 0.828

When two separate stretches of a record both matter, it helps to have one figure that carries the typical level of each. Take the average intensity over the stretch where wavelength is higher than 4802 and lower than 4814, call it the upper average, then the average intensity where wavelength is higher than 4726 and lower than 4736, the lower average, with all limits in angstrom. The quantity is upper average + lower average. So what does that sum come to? 1.44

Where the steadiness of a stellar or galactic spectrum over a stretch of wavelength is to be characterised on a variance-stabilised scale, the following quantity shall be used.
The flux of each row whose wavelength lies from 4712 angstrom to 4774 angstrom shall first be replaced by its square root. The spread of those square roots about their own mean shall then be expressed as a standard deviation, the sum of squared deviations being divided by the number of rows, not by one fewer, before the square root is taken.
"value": 0.0127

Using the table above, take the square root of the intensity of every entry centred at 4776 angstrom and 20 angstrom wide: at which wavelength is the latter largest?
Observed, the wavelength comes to 4779.0 angstrom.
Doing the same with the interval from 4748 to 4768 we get 4749.0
